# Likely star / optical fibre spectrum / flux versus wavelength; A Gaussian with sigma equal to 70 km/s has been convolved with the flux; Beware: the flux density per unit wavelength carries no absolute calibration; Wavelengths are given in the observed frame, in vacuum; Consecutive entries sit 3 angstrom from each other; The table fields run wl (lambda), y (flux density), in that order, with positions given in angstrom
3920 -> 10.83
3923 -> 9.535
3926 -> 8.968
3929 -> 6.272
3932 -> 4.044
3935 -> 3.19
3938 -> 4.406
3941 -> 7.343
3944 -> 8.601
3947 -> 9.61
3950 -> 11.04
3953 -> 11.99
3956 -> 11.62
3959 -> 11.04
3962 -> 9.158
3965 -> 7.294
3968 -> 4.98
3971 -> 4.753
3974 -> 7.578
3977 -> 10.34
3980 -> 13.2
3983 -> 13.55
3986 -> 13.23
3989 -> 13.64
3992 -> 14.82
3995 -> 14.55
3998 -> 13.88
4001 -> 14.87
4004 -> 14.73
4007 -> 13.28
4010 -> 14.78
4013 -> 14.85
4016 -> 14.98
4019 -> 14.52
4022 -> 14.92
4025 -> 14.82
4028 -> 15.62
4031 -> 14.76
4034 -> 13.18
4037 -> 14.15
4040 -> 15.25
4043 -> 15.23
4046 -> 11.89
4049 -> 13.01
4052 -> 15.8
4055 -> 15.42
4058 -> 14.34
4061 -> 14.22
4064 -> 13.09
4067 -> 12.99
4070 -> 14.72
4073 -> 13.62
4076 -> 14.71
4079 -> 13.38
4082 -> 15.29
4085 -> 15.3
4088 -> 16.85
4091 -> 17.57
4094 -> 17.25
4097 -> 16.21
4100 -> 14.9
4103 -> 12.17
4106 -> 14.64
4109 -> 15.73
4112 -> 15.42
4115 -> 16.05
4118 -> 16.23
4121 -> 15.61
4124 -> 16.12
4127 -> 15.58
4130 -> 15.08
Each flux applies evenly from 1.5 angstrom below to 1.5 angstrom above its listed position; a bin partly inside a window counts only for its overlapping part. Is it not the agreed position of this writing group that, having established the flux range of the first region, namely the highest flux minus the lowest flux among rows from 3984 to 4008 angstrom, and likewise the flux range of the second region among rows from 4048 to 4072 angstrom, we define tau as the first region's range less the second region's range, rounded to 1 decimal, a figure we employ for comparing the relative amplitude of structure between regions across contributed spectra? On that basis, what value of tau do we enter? -1.2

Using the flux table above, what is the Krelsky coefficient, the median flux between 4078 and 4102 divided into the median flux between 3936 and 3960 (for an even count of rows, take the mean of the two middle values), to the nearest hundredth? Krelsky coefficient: 0.66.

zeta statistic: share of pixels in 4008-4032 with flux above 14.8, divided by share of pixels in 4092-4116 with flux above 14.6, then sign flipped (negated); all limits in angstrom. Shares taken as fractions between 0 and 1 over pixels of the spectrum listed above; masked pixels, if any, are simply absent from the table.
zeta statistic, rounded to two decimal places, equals -0.71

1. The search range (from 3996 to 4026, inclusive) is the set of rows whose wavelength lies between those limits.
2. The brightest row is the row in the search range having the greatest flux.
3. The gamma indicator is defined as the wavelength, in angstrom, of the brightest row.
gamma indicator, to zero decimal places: 4016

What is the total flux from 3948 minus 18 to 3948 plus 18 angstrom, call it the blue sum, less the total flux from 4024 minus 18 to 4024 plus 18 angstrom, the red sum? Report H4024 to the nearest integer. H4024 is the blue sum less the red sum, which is -76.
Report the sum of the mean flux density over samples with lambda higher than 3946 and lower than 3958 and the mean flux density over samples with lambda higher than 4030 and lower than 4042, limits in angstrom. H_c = 25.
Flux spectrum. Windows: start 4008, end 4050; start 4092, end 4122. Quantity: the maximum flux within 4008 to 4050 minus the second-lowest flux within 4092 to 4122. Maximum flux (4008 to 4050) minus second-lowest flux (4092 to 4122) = 1.0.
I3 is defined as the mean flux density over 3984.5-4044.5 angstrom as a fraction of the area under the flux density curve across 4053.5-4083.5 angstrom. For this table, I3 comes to 0.034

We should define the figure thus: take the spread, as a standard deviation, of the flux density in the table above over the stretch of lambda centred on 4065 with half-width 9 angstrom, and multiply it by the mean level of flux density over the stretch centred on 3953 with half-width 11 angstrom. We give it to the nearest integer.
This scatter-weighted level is 7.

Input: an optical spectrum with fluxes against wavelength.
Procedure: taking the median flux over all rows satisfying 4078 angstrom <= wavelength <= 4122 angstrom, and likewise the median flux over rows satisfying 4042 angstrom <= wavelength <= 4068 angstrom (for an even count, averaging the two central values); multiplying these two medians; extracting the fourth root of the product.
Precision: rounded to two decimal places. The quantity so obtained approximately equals 3.86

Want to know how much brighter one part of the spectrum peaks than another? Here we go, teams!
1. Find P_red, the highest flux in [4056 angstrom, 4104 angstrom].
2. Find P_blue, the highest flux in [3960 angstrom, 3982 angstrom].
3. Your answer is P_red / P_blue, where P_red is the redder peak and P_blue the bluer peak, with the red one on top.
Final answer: 1.33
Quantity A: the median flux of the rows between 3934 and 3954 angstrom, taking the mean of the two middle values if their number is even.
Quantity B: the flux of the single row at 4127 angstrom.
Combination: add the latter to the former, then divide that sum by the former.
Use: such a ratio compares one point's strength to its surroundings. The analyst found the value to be 2.81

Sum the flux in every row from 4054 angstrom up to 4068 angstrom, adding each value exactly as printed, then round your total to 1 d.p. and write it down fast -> 70.1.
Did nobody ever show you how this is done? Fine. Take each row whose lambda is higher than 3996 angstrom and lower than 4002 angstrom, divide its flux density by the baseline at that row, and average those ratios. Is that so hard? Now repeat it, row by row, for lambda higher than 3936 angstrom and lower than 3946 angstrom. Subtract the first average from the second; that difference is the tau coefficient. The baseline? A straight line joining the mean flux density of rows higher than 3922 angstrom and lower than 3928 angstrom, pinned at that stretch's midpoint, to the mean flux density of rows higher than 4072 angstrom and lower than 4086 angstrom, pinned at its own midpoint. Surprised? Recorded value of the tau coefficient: -0.53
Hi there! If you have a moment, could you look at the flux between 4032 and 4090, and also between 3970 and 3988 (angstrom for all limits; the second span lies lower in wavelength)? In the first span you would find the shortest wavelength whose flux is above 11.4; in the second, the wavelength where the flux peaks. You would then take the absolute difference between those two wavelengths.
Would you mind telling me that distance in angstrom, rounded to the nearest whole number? 51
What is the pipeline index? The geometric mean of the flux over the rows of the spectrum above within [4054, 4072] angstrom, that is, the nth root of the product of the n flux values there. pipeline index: 14.1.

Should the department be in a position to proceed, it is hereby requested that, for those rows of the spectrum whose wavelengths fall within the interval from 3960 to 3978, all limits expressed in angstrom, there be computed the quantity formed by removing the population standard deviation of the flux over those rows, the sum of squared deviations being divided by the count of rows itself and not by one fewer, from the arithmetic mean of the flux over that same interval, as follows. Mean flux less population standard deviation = 5.3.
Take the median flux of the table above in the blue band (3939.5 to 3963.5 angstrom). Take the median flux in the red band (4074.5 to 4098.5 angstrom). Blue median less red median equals -5.4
